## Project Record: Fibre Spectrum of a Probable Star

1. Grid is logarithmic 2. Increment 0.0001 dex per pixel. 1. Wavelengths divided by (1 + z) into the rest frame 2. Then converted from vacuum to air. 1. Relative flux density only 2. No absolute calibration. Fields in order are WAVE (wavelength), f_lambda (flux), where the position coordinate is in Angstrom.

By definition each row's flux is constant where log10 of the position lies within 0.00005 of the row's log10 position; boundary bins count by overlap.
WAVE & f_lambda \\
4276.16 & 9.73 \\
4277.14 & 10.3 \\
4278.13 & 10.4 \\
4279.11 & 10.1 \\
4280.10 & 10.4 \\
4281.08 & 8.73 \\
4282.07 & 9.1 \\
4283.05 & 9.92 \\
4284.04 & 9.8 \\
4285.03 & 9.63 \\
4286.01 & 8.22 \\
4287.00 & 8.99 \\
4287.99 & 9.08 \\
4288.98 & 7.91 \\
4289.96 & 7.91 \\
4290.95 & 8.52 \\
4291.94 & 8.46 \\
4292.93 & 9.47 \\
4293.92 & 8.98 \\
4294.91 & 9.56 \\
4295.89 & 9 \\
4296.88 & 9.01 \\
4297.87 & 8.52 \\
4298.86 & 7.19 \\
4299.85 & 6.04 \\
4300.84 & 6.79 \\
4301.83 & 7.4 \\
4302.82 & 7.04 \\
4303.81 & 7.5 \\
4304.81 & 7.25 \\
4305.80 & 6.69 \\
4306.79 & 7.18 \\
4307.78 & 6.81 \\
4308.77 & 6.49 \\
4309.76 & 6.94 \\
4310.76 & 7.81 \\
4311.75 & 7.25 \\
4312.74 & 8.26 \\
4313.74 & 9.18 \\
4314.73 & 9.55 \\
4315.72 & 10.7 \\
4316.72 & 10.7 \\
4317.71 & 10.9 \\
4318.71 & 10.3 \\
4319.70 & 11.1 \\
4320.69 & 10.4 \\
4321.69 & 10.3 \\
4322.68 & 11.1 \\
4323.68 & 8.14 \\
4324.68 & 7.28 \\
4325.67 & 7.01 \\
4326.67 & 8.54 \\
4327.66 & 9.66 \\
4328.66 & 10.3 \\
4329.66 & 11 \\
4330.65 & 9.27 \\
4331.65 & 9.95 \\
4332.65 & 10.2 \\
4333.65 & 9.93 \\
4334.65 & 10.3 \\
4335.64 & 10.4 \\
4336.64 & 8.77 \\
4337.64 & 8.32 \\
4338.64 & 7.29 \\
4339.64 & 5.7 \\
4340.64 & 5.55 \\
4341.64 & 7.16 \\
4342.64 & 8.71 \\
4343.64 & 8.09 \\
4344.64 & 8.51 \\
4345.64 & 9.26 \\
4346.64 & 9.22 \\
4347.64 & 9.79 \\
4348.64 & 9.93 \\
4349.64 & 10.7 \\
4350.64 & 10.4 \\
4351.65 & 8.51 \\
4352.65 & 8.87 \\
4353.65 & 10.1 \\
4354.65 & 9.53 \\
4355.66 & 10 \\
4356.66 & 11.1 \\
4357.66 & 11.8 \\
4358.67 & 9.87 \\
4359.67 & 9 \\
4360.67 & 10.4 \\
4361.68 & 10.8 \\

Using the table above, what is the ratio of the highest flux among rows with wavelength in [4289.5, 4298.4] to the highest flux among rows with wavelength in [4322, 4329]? 0.86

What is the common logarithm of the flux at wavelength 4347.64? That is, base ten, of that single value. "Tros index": 0.99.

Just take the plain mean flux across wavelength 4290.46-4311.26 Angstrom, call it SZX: 7.7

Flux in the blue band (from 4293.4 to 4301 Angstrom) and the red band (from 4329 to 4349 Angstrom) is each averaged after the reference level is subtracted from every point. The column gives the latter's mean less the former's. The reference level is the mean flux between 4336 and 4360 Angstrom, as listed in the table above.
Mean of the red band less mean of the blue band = 0.7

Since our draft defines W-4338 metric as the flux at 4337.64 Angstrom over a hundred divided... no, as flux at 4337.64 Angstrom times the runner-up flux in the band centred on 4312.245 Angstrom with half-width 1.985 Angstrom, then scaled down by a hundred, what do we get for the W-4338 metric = 0.69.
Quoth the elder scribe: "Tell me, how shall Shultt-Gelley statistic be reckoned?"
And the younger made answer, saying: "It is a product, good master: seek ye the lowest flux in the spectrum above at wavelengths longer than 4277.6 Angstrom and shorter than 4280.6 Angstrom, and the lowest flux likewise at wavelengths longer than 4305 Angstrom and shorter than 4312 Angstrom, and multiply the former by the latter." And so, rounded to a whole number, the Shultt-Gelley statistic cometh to 66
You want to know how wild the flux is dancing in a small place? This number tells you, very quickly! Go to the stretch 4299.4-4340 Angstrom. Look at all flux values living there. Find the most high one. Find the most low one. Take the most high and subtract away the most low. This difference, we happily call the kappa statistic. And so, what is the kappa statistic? 5.4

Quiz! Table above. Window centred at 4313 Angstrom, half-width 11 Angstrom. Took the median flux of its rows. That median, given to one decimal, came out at 8.2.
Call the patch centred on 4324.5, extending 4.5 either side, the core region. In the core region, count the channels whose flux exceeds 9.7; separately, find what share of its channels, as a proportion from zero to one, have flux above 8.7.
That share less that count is -3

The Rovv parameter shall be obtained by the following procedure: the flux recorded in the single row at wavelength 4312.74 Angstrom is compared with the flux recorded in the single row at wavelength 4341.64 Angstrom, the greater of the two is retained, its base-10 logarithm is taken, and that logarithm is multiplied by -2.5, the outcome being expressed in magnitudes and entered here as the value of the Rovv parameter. -2.29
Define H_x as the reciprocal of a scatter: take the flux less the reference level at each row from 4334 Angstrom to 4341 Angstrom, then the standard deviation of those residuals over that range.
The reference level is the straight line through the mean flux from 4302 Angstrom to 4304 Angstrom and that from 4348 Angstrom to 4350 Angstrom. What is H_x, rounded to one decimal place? 0.5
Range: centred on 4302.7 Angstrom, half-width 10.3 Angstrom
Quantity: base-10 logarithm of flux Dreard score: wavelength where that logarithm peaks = 4294.91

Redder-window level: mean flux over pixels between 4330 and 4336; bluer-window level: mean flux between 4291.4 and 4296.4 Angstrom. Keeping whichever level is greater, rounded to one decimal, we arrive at 10.0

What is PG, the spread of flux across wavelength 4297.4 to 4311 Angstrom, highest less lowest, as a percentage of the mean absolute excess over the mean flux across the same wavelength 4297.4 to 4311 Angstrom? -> 574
